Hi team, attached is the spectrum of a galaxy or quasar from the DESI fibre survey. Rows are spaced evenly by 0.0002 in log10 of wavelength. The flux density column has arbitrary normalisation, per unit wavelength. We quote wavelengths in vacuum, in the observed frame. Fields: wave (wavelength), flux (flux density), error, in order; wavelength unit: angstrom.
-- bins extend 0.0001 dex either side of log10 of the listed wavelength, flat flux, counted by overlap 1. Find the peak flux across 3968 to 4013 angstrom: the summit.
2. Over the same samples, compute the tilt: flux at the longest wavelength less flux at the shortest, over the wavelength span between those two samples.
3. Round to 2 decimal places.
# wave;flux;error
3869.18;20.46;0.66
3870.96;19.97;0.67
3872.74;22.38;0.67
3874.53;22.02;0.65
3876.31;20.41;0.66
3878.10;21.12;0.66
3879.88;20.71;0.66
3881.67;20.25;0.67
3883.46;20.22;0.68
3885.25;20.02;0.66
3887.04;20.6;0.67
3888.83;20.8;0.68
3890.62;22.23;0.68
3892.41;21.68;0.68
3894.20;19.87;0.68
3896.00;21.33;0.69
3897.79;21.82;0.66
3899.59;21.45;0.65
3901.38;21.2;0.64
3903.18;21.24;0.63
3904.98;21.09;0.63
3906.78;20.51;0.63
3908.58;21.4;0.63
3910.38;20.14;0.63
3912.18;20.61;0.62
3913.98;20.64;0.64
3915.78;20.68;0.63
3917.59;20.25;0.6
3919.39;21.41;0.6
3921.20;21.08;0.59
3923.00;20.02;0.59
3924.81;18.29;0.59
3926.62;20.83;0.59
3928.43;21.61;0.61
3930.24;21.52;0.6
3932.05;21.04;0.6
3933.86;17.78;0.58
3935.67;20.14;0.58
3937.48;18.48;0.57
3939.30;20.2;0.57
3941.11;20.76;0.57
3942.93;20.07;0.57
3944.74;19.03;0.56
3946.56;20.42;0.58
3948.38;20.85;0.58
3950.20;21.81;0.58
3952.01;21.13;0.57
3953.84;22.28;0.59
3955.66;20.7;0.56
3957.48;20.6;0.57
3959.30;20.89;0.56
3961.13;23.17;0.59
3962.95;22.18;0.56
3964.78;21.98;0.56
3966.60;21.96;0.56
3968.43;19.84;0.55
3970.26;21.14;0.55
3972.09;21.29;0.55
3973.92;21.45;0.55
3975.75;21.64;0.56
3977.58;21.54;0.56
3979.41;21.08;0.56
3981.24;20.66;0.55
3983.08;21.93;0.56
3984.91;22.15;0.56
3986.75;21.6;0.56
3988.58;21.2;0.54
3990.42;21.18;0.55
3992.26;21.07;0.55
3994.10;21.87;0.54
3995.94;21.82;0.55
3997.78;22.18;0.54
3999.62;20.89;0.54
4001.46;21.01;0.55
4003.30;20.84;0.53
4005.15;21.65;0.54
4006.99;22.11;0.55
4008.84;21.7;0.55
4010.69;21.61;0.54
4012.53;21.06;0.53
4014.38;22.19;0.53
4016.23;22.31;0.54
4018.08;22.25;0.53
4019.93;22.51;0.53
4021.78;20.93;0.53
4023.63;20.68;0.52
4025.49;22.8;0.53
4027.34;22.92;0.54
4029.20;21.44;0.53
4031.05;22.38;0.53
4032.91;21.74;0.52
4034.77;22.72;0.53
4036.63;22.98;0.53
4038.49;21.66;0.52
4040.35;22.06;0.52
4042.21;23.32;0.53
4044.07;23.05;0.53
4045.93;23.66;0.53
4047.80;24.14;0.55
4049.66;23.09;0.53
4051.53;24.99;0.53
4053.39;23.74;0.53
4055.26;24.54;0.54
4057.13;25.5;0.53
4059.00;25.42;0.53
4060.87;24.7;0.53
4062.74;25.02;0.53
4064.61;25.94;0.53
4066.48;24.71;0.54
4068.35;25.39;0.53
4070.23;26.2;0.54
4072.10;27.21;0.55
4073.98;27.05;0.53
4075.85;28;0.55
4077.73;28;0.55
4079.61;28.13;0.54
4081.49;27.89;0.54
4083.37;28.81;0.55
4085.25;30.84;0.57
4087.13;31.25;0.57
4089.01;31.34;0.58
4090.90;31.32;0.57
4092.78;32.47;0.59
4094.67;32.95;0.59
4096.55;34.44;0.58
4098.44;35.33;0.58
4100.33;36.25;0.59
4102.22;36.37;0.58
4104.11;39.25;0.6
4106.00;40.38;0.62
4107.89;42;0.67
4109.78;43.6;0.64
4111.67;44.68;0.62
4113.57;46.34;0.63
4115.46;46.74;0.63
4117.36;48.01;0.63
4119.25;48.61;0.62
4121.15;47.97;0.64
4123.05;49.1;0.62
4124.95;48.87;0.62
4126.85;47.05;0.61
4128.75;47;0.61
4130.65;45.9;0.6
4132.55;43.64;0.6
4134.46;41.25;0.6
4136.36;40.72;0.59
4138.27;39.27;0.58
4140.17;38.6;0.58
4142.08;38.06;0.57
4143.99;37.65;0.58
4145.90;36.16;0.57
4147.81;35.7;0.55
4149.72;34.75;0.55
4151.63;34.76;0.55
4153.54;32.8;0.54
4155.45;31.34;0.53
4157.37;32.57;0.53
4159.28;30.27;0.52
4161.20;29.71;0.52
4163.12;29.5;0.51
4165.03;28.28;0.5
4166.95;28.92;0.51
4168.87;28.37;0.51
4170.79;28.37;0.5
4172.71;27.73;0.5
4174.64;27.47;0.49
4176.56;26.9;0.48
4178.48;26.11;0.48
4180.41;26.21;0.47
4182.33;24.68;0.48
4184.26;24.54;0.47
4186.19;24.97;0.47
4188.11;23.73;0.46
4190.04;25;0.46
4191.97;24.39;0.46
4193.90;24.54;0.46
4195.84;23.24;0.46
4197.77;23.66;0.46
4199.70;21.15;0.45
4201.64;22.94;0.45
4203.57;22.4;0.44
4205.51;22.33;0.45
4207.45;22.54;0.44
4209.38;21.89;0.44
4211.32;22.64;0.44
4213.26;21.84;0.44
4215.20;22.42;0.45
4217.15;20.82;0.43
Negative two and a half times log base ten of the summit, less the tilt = -3.39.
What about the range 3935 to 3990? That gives -3.43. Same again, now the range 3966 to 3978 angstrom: -3.32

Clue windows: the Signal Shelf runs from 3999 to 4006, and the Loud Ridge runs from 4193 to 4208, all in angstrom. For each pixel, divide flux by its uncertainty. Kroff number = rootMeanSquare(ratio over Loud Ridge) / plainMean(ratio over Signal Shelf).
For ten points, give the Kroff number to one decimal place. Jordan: 1.3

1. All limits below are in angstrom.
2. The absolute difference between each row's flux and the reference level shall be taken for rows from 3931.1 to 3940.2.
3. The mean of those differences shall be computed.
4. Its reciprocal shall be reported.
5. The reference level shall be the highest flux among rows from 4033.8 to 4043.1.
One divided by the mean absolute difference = 0.3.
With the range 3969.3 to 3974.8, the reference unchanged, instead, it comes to 0.5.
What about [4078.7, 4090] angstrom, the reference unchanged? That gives 0.2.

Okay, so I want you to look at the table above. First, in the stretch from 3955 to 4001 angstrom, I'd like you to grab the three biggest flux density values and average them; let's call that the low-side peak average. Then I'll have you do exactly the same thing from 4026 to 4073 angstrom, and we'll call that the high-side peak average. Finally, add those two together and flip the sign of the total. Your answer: -49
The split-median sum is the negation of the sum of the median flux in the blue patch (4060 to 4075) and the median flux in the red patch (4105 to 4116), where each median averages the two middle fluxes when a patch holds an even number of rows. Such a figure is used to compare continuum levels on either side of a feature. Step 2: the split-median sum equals -70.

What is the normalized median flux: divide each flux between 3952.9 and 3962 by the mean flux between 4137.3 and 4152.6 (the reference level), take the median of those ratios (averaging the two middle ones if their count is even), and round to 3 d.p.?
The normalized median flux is 0.567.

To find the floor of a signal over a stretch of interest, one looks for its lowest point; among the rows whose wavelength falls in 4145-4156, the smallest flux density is 31.34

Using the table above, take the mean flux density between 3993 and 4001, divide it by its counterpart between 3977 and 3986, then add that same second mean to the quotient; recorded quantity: 22.5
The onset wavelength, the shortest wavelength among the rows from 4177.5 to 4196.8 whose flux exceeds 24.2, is 4178.48 angstrom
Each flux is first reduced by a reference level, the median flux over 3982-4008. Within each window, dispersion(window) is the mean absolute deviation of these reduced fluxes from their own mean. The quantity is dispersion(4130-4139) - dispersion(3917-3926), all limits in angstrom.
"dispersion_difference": 1.25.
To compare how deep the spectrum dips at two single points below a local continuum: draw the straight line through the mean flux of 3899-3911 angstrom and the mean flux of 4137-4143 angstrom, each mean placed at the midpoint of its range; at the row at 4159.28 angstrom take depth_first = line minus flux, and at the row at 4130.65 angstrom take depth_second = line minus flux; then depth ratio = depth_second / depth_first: -0.8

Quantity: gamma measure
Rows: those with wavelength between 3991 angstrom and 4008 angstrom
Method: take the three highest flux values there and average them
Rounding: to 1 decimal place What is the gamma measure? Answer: 22.1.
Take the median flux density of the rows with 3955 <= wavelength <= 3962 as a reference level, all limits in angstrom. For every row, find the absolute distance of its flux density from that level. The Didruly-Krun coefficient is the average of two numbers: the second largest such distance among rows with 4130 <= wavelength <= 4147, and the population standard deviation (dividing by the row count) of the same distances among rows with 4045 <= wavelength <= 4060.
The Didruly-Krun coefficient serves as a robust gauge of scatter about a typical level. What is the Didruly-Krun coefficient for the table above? 12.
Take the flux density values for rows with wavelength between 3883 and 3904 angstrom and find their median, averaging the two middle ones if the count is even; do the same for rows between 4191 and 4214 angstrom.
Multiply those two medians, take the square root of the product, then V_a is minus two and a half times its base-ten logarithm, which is -3.35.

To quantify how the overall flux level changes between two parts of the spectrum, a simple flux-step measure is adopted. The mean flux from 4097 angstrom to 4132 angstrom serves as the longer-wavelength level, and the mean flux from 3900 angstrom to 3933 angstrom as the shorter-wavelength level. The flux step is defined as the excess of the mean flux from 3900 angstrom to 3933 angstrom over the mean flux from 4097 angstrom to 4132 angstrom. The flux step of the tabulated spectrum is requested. -23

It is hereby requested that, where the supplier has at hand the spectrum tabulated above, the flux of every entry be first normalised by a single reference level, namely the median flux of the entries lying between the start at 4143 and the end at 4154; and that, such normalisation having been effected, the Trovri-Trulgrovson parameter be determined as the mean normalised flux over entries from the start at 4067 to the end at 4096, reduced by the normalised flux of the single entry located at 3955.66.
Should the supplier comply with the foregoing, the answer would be 0.24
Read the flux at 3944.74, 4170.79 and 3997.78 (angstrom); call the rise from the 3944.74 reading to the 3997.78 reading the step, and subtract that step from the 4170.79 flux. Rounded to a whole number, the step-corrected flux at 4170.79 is 25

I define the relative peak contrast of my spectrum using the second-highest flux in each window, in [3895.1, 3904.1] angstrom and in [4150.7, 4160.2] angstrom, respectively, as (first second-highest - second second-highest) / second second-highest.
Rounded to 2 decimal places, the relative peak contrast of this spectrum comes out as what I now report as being -0.35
